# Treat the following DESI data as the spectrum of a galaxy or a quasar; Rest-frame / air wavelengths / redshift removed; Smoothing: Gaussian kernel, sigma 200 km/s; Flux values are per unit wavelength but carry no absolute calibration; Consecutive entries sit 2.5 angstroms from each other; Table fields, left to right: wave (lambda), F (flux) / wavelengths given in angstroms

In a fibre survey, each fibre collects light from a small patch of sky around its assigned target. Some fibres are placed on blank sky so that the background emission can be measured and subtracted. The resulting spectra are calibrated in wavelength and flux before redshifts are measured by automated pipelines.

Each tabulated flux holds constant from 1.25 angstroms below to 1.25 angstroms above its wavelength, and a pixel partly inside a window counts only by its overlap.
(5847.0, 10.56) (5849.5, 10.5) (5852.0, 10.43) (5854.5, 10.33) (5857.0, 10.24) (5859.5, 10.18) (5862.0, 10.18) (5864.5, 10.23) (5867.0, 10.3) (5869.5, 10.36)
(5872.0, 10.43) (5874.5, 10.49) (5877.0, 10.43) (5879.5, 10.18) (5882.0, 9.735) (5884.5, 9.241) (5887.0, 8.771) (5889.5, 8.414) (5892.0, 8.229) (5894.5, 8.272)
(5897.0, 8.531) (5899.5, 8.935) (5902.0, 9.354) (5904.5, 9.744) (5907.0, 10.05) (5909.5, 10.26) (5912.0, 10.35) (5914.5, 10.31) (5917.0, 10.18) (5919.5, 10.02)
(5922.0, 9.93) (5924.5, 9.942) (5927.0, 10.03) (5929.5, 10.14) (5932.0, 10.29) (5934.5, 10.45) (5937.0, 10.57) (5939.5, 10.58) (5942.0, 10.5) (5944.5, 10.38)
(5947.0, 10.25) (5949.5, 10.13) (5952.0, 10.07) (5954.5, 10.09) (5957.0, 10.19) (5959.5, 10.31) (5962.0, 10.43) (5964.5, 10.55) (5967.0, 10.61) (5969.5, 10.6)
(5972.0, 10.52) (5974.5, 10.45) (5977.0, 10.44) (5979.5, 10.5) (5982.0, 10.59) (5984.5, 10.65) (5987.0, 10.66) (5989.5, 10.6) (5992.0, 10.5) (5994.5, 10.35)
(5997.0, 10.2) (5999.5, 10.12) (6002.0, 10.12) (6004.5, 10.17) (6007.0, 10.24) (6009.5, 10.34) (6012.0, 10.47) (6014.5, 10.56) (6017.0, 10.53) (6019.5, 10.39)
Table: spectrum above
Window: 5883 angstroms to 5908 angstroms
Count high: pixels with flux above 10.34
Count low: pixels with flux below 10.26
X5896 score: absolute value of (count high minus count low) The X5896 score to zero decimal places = 10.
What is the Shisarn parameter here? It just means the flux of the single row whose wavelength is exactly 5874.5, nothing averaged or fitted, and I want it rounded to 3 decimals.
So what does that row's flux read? 10.490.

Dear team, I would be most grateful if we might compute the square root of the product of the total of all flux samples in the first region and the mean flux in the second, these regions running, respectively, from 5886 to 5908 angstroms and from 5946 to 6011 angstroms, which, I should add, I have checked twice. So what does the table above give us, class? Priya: 28.9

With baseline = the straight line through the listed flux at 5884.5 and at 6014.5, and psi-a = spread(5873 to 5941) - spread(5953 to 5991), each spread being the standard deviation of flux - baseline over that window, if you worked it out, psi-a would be 0.6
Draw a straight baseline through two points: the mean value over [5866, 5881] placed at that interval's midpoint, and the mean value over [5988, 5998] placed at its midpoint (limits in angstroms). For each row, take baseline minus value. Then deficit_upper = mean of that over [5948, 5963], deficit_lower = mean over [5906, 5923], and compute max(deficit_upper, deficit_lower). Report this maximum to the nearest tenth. 0.2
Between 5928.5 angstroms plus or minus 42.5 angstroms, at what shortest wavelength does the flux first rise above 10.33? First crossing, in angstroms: 5912.0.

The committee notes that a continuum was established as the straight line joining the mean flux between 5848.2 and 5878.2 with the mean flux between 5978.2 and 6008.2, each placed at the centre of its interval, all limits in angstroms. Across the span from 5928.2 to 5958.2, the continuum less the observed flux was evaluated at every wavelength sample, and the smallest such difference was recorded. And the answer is -0.21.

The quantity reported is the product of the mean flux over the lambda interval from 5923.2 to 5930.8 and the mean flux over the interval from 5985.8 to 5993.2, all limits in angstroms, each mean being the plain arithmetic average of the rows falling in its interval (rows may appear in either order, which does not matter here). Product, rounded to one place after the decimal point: 106.3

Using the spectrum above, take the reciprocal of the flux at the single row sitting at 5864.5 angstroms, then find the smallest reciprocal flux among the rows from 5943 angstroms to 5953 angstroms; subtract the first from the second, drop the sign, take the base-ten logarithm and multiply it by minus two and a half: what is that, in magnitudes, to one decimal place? 7.1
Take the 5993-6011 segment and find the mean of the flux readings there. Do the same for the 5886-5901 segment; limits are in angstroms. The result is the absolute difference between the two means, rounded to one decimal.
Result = 1.7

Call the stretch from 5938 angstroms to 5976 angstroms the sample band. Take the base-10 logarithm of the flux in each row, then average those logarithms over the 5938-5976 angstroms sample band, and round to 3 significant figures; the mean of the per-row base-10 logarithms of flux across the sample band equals 1.02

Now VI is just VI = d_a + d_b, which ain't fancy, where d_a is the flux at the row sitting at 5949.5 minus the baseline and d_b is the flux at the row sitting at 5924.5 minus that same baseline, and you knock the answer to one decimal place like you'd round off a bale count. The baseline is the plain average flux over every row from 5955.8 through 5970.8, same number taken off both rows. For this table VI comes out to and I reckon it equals -0.8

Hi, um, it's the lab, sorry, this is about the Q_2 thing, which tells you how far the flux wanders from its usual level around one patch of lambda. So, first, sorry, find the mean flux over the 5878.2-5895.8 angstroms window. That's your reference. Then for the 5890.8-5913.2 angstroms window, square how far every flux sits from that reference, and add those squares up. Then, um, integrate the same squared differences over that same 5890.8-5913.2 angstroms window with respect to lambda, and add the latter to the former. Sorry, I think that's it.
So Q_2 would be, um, 23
